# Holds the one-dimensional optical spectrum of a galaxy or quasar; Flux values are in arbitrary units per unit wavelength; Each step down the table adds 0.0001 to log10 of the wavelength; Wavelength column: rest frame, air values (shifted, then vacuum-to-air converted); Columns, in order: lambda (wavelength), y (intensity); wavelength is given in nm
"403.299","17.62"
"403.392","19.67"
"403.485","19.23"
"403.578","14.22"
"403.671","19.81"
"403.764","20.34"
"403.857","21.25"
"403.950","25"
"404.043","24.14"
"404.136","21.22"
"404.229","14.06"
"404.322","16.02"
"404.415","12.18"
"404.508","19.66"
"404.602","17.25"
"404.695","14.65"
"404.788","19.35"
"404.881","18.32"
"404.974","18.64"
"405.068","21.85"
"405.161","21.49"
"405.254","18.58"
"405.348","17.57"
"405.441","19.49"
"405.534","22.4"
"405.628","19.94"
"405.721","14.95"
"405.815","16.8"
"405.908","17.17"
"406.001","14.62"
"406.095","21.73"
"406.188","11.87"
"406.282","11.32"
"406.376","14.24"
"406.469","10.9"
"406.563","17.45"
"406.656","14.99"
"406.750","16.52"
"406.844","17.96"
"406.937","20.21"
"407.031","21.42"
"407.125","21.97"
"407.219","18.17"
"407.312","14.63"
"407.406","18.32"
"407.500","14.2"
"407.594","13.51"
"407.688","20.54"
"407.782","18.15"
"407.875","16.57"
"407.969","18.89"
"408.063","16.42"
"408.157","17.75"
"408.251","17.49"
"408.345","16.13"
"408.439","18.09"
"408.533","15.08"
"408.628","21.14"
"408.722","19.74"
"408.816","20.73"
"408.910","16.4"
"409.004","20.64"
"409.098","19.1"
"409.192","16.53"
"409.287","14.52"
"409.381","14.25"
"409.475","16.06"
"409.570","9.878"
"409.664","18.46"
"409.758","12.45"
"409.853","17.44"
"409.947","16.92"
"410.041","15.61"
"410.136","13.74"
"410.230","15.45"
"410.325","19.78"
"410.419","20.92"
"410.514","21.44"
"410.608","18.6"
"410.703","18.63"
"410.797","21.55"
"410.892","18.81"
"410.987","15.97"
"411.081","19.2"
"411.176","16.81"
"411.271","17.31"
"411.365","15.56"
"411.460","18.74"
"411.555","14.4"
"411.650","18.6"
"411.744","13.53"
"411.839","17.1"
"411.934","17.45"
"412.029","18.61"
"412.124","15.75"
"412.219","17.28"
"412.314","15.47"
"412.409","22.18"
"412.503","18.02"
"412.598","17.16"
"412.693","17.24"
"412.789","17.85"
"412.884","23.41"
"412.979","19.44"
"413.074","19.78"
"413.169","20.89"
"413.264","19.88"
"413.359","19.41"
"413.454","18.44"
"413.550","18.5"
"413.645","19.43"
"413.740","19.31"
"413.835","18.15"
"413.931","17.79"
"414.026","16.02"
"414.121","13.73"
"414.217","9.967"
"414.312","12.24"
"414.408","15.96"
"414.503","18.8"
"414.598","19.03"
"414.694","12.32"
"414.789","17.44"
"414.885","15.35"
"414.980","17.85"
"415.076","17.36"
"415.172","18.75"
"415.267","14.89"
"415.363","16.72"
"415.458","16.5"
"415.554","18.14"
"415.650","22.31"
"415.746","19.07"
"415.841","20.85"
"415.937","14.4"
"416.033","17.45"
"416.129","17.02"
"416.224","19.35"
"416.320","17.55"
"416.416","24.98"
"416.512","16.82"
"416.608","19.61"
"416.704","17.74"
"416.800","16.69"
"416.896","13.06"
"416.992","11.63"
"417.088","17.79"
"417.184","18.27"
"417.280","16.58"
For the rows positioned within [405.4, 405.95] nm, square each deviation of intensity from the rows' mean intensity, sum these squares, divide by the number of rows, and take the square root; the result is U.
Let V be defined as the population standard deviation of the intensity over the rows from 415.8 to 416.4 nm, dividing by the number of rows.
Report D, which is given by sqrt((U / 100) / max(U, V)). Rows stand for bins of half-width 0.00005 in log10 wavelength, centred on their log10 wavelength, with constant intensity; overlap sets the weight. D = 0.100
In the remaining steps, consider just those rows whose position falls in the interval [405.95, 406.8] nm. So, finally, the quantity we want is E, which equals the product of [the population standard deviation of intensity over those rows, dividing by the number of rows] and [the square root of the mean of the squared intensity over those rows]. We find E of 49.2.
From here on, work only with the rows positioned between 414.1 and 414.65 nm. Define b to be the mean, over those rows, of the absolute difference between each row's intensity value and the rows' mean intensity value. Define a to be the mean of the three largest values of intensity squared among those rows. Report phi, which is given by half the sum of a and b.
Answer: 163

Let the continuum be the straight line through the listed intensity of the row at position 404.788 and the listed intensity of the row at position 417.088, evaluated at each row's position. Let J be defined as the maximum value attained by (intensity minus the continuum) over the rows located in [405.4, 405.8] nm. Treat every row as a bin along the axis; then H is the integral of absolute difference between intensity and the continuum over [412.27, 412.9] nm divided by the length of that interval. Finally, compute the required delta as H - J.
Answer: -1.2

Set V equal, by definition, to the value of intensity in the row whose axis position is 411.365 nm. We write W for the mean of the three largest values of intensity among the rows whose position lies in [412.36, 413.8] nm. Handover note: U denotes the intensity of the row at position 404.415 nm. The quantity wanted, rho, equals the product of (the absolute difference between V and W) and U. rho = 80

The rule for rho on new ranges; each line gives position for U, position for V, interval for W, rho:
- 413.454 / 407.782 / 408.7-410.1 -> 41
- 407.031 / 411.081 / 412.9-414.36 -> 21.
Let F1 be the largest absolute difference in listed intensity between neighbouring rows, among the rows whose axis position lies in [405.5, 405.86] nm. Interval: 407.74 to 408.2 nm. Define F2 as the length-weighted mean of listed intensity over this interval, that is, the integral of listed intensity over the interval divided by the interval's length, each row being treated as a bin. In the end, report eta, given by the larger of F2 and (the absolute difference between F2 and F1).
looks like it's 18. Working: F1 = 5.0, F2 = 18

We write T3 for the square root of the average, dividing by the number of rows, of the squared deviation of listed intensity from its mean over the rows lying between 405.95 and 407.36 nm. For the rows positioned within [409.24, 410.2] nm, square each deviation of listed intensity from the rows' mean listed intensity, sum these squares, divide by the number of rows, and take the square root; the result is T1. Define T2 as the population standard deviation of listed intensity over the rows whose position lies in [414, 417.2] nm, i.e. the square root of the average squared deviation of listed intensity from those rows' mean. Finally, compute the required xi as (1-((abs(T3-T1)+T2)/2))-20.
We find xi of -21.1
